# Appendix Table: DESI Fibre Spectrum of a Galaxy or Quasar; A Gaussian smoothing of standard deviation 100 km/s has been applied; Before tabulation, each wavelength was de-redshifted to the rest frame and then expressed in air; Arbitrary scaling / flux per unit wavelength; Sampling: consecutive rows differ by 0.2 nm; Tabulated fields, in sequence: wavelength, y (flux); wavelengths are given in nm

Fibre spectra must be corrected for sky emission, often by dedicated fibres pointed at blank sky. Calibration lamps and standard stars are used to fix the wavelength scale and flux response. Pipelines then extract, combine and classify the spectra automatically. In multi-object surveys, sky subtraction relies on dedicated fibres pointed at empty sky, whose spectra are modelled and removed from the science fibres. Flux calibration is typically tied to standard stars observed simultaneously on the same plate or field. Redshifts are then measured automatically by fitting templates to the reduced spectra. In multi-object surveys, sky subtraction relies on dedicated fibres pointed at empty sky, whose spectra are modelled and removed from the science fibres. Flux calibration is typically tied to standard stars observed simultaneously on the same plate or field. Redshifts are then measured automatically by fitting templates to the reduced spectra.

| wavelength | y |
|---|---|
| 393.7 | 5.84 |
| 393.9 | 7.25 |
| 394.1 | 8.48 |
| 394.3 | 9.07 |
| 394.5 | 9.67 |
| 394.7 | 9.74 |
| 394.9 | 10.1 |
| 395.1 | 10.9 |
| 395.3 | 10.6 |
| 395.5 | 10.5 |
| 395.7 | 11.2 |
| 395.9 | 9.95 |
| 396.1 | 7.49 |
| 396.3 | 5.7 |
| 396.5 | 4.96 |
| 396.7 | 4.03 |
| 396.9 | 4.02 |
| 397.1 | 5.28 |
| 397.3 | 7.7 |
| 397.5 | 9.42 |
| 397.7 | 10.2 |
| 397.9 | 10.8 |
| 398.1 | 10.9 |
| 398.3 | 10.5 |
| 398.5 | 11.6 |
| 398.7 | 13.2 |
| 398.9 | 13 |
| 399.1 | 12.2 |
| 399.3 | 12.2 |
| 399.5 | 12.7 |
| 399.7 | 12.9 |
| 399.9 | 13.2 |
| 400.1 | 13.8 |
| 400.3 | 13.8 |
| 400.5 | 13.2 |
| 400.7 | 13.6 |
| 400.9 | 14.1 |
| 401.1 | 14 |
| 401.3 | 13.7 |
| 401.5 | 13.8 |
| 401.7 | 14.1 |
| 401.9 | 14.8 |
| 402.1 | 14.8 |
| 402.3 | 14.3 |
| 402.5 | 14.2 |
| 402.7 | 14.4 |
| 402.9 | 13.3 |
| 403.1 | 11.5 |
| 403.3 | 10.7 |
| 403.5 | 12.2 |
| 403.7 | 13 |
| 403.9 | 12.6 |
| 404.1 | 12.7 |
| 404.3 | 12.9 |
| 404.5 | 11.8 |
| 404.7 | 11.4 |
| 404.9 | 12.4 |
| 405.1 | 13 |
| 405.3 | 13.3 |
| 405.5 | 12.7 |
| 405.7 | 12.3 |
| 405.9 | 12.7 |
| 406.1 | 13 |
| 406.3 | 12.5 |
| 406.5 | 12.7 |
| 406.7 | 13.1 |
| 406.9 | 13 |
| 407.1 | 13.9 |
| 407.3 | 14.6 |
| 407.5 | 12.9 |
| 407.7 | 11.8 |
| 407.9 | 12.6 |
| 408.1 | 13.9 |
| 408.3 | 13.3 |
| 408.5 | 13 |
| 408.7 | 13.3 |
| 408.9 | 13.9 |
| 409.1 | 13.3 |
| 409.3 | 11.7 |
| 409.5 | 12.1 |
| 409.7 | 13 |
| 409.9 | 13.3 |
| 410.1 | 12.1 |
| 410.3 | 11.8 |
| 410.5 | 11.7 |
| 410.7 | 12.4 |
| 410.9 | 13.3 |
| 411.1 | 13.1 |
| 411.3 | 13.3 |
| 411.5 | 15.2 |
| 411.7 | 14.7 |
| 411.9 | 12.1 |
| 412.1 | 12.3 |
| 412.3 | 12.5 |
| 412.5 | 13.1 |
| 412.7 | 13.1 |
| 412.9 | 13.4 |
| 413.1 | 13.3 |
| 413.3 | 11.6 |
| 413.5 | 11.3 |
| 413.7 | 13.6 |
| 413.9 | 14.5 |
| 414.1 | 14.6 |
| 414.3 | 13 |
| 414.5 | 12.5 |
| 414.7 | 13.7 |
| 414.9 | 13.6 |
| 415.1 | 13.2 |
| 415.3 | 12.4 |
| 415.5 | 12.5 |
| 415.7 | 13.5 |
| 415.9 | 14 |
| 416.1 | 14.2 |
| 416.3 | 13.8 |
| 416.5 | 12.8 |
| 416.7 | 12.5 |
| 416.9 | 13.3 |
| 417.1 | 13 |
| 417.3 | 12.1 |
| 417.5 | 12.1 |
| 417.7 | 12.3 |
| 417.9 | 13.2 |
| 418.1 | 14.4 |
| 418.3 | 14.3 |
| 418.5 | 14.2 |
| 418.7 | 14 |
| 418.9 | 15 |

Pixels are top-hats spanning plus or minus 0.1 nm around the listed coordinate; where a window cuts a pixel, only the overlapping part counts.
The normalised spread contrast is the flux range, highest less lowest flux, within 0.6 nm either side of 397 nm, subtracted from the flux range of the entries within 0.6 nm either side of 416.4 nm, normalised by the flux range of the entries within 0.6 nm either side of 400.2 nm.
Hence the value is -4.1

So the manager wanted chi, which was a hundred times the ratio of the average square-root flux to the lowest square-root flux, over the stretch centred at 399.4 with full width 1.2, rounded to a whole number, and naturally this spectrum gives 102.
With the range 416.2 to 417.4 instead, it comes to 103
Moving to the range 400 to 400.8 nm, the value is 101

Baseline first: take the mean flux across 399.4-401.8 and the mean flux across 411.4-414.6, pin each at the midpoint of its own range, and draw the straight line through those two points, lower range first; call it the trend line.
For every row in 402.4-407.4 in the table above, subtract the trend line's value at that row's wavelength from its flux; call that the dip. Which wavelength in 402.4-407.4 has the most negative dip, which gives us 403.3 nm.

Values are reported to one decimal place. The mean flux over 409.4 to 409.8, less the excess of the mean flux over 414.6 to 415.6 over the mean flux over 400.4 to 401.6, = 13.2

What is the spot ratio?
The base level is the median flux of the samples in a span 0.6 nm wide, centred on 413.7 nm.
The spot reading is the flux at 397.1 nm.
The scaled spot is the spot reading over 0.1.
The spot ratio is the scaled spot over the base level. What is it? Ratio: 3.9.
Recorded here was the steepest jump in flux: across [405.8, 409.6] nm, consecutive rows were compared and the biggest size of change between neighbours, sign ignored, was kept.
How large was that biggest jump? 1.7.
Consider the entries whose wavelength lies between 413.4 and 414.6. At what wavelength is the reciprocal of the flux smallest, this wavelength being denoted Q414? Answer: 414.1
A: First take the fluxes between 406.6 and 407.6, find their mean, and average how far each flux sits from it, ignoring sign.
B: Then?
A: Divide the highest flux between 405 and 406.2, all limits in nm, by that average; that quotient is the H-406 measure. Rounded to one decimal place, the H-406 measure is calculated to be 22.2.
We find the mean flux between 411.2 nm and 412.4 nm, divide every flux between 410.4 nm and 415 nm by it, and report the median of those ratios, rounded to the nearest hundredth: 0.98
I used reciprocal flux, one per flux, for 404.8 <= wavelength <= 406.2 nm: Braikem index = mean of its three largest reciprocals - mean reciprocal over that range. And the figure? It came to 0.0019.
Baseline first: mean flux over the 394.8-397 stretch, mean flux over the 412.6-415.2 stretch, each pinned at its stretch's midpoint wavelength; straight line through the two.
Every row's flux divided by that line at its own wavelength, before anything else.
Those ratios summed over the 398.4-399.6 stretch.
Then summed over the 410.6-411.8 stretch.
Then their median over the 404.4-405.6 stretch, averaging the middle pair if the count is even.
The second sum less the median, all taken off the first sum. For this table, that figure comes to 2.89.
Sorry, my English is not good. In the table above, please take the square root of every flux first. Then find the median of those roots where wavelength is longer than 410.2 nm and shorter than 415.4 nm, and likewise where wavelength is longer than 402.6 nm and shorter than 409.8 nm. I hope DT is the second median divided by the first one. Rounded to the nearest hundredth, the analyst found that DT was 0.99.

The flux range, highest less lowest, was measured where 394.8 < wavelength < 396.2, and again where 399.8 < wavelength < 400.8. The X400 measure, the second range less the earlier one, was -3.1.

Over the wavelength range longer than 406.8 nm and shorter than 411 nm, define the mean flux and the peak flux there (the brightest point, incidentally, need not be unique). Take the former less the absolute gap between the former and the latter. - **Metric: 11.2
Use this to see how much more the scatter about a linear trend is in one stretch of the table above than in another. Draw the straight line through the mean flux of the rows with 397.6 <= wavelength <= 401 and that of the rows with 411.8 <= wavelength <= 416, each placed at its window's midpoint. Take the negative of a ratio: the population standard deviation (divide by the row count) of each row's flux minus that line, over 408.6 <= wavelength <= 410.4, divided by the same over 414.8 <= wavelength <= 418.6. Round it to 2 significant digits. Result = -1.0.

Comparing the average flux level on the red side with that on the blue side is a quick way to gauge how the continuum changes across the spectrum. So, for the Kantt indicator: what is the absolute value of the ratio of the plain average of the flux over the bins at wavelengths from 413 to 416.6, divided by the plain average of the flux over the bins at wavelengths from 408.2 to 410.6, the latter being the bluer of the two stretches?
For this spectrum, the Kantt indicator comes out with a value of 1.04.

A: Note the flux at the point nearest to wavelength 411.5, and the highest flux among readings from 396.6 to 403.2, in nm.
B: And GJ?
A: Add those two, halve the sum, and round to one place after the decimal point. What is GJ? 15.0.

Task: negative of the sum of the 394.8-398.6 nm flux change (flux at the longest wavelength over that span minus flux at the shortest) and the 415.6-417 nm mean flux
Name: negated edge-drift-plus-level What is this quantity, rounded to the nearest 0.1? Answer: -14.9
